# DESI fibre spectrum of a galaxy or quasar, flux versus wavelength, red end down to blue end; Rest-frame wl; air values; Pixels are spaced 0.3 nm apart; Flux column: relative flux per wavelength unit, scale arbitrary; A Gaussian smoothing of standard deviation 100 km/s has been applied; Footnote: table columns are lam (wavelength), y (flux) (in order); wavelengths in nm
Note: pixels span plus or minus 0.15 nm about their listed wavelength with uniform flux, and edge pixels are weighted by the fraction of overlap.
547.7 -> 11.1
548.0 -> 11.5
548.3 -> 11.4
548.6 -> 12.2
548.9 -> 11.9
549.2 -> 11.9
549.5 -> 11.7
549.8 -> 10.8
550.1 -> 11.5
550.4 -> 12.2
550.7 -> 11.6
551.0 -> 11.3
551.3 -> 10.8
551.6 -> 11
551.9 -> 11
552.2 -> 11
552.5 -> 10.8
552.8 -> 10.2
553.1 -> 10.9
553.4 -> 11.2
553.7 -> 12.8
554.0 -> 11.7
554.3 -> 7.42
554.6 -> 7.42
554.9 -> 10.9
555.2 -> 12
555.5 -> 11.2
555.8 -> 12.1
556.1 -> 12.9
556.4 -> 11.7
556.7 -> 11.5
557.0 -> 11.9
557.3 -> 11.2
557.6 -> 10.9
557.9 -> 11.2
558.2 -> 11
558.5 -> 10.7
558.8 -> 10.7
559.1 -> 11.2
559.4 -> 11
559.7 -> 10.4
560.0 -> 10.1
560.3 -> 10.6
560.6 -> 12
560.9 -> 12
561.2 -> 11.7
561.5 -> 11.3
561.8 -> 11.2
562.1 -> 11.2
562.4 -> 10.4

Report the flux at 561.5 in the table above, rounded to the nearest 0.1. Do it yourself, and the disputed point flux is 11.3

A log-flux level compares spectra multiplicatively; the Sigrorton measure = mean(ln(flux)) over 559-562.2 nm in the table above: 2.41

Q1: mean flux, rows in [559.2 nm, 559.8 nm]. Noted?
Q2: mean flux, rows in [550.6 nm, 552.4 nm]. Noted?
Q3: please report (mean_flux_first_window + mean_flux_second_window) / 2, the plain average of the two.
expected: 10.9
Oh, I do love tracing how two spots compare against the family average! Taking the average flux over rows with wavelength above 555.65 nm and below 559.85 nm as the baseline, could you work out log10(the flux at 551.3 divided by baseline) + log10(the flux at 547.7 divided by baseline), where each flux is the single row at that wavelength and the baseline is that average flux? -0.029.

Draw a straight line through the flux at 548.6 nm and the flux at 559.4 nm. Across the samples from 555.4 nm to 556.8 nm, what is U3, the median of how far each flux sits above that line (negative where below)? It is 0.37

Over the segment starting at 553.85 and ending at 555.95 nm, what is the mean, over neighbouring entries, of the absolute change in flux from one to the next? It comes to 1.76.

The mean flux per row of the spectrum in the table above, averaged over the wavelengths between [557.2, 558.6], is 11.0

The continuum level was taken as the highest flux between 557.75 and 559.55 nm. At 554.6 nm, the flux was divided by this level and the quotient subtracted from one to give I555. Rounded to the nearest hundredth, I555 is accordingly 0.34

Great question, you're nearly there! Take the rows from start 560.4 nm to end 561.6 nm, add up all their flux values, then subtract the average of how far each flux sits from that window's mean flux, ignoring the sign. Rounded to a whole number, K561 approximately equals 47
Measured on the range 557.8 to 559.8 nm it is 76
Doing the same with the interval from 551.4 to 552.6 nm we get 44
